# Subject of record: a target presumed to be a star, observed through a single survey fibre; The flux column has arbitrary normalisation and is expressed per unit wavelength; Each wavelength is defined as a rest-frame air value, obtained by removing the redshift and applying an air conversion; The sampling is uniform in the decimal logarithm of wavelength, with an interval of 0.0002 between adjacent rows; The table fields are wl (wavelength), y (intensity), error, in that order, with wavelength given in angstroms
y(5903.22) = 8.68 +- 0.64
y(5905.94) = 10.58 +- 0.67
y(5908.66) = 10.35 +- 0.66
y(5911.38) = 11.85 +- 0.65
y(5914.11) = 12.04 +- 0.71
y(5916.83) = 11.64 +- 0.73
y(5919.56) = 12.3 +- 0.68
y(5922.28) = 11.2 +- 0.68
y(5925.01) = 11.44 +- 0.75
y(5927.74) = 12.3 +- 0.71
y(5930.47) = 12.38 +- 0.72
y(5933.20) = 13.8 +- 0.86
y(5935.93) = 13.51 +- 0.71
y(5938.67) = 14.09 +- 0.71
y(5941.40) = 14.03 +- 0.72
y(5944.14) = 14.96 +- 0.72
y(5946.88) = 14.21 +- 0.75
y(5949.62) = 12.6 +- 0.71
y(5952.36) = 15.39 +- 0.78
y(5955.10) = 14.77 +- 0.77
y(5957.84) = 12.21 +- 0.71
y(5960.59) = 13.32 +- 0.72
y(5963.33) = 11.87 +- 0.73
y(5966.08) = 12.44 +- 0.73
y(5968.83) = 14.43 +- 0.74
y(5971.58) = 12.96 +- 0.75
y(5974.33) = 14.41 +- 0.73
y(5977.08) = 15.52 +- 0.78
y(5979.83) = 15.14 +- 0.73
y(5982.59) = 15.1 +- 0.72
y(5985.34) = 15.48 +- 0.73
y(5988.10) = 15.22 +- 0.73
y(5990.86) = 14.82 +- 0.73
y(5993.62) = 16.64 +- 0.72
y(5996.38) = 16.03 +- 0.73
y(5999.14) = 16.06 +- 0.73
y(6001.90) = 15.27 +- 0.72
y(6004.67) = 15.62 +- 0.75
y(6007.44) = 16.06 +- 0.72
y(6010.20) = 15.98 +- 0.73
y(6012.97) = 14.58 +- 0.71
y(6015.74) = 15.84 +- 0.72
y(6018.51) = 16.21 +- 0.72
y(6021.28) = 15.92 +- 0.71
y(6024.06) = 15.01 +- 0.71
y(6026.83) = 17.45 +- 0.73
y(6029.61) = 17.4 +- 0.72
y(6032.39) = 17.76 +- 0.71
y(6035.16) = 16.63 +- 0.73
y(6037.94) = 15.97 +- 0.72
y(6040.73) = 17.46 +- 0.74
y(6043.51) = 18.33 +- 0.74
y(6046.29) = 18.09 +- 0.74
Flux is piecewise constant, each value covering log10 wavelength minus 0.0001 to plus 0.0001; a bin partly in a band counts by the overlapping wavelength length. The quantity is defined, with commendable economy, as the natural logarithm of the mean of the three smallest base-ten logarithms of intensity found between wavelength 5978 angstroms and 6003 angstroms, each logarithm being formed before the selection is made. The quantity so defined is 0.16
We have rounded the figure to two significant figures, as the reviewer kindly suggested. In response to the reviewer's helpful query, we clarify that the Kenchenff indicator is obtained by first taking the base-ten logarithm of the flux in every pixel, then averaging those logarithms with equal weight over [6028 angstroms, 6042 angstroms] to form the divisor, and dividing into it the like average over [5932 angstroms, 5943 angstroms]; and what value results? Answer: 0.93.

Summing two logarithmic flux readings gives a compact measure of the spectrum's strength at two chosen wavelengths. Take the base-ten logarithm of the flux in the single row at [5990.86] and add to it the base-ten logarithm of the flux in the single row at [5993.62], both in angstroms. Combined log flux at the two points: 2.39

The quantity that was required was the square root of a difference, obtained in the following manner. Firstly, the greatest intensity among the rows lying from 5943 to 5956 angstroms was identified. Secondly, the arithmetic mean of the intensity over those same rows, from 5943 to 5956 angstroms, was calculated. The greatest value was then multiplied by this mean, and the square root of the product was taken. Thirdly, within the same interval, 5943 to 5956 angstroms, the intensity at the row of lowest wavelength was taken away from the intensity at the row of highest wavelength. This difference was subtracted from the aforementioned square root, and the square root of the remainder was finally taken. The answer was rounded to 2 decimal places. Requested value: 3.88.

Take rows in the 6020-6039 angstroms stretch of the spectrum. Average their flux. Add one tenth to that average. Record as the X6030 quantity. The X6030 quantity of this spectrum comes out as 16.7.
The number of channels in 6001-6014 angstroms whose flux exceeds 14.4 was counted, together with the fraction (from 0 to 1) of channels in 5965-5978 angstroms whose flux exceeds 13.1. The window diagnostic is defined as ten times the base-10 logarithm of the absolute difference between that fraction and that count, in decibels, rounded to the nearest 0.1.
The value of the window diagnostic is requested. 6.4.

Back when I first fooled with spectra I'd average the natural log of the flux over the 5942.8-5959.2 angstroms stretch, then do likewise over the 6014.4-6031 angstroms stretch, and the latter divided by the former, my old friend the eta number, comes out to 1.06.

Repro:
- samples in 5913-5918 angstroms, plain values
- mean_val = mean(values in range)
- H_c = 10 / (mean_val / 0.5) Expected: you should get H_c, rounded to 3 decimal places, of 0.422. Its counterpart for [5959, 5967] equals 0.399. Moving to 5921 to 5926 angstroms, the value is 0.442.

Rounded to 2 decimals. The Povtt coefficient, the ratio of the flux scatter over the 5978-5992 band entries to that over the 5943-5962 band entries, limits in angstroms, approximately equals 0.19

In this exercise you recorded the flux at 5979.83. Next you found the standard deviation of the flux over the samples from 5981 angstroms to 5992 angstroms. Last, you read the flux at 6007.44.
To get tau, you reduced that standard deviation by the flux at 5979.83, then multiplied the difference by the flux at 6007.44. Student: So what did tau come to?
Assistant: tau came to -239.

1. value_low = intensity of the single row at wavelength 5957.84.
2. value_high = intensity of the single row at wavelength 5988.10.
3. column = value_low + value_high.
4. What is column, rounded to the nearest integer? 27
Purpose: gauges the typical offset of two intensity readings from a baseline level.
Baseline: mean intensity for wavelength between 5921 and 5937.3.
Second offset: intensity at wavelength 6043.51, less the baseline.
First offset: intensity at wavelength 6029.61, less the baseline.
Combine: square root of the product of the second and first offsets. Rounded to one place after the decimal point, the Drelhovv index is 5.4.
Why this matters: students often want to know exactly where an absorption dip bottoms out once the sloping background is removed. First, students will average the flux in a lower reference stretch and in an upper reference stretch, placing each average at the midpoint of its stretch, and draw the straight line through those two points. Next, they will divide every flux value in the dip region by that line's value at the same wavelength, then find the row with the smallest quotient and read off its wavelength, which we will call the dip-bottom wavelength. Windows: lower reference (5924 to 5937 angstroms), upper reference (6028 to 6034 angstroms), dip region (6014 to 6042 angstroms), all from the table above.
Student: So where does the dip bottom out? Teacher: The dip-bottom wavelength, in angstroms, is 6024.06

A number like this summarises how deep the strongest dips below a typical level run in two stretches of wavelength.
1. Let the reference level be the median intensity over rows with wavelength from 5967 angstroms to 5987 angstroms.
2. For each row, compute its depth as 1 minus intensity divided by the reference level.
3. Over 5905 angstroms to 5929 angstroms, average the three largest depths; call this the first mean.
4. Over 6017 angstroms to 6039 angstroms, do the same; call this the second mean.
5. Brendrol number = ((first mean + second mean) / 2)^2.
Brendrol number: 0.016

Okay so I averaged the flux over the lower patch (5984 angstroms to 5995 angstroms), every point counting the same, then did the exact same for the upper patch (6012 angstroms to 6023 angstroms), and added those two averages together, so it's 31.2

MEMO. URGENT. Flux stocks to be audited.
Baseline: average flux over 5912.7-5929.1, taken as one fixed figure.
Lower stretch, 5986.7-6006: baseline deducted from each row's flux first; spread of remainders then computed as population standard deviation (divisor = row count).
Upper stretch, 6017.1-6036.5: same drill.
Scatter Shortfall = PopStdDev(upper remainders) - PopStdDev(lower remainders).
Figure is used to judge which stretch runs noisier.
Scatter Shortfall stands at 0.3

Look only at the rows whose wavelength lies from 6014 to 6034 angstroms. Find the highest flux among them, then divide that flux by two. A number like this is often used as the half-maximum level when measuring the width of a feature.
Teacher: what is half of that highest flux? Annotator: 8.88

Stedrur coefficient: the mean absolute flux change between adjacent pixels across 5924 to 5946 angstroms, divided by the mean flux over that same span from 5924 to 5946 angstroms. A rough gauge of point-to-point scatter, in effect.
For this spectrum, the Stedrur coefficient 0.045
